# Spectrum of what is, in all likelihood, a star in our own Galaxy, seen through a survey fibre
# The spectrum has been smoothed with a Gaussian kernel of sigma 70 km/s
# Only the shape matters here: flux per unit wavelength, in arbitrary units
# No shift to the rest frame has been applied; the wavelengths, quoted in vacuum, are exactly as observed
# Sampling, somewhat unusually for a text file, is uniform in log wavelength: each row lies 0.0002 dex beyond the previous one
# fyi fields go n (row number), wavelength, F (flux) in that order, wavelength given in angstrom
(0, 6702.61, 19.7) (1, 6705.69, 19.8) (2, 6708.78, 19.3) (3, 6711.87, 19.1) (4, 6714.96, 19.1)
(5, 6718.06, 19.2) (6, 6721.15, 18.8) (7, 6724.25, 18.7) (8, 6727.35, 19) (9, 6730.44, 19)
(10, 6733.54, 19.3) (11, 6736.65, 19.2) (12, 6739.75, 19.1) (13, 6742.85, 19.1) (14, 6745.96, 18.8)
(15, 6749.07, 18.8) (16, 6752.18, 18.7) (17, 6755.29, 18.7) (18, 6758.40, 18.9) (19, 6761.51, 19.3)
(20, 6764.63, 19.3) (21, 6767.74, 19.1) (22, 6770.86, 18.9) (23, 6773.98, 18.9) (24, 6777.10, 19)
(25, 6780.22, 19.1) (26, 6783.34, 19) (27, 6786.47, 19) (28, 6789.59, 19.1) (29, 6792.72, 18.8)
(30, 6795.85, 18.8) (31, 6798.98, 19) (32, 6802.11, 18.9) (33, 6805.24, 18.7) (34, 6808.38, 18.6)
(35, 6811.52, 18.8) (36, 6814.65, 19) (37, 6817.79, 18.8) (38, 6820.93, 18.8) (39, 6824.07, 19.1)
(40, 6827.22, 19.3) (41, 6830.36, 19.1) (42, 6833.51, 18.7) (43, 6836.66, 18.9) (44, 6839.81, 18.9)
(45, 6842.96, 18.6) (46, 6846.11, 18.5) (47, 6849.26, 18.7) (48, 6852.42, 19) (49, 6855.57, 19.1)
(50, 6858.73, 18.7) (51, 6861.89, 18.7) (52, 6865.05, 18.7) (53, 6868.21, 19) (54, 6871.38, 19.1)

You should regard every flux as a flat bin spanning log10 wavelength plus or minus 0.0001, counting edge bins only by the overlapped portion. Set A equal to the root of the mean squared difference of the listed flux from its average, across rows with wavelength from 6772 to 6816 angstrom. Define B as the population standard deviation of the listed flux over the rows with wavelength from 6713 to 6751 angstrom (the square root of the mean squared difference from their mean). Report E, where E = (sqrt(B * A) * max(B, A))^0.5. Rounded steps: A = 0.144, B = 0.18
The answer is 0.173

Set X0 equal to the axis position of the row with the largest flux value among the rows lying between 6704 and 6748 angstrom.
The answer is 6705.69 angstrom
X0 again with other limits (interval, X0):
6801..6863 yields 6827.22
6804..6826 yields 6824.07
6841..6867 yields 6855.57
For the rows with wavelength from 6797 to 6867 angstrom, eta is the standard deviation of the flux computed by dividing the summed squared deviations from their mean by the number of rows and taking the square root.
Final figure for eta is 0.20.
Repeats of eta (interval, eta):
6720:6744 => 0.19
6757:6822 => 0.17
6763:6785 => 0.13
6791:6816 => 0.13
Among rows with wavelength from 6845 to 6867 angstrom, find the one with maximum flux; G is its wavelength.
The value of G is 6855.57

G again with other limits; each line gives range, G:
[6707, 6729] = 6708.78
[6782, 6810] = 6789.59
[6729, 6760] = 6733.54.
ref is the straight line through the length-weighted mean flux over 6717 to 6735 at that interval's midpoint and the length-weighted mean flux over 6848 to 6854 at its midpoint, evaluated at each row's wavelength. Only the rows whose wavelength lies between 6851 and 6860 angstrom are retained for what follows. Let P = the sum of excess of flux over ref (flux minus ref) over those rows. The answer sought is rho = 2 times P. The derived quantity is 0.5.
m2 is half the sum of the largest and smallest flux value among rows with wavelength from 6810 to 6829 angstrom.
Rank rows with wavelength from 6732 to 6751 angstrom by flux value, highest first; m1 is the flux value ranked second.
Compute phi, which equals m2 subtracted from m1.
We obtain 0.15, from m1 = 19.2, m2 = 19.05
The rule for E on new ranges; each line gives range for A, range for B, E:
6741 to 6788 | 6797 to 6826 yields 0.172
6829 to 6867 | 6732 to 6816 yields 0.190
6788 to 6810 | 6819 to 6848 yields 0.219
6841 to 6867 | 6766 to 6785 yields 0.152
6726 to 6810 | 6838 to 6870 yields 0.188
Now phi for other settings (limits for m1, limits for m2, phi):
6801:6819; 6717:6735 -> -0.10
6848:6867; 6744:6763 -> 0.00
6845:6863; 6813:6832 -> -0.05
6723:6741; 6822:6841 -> 0.20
